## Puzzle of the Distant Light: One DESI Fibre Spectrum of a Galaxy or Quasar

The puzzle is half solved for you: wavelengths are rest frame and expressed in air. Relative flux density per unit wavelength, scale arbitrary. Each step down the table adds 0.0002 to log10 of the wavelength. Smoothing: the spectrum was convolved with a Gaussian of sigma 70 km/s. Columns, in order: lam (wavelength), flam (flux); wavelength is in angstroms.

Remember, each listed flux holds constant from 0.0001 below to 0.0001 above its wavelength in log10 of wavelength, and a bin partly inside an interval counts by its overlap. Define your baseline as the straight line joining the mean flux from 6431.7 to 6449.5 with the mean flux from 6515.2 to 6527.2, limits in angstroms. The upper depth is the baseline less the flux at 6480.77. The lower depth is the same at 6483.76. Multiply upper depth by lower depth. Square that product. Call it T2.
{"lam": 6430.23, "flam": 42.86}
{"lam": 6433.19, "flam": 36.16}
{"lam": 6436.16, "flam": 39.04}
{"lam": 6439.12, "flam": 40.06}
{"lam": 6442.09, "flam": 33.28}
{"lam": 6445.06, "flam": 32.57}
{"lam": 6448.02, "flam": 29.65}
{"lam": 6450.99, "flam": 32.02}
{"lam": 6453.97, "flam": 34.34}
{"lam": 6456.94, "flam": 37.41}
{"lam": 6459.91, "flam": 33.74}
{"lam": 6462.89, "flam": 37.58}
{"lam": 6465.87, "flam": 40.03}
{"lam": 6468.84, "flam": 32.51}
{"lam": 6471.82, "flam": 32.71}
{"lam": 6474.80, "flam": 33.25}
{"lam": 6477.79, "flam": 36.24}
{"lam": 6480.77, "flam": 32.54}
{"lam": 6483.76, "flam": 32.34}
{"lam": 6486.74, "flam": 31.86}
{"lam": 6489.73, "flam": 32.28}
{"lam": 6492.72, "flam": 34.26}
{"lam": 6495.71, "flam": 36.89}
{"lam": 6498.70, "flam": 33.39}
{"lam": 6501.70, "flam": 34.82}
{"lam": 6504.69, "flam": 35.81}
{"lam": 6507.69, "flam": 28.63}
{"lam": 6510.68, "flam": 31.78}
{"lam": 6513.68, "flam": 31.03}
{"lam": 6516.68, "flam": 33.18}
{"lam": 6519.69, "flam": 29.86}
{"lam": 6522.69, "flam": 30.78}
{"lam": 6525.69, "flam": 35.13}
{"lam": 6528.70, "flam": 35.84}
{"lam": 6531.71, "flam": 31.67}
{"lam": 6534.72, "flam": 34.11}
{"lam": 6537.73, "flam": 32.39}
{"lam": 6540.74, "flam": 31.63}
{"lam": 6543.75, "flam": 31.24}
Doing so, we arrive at 2.0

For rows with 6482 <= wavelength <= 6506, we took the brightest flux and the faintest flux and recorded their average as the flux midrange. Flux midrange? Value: 34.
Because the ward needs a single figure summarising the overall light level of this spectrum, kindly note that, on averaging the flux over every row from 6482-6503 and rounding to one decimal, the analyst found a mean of 33.7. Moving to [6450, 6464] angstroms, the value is 35.0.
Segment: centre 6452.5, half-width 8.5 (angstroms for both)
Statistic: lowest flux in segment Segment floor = 29.65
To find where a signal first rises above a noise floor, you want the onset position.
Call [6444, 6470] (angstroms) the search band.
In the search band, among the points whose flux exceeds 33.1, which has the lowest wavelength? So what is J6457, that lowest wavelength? 6453.97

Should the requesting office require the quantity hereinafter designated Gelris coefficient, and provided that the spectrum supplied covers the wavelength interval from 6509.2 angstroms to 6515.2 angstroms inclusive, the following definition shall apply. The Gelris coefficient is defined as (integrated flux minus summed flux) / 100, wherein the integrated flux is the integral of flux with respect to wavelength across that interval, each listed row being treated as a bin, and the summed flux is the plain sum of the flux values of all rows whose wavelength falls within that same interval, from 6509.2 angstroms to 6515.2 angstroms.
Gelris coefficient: 1.26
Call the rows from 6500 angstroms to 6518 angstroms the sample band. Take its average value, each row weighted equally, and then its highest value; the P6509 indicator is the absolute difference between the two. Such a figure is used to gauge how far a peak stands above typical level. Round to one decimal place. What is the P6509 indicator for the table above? 3.3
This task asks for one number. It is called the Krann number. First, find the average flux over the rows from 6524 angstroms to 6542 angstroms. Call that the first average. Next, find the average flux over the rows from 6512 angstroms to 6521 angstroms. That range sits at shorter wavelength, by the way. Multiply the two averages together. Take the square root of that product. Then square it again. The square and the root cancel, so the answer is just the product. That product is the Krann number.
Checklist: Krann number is 1049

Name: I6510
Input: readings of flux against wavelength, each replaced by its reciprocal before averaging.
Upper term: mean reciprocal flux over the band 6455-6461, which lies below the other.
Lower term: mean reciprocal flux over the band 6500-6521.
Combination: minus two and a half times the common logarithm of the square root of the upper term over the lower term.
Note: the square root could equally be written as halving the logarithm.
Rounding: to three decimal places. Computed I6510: 0.056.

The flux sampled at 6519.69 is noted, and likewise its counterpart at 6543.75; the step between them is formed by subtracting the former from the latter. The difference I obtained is 1.4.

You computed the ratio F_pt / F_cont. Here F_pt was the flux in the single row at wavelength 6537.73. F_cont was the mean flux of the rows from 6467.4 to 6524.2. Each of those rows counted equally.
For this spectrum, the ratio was 0.99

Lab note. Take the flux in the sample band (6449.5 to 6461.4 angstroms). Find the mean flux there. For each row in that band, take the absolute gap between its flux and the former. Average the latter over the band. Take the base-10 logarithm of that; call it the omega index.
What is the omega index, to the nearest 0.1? 0.2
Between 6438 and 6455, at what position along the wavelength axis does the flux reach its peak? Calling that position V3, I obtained 6439.12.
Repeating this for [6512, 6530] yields 6528.70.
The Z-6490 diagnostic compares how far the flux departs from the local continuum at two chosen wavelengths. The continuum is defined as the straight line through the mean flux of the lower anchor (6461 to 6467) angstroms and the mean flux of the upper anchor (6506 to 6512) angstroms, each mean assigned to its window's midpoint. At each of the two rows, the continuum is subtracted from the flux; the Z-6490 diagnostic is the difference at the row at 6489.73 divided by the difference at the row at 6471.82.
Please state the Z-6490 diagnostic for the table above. 0.4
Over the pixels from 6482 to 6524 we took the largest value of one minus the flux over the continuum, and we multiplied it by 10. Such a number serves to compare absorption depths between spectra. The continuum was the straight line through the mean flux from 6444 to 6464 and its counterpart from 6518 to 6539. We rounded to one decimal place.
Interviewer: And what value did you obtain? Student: 1.4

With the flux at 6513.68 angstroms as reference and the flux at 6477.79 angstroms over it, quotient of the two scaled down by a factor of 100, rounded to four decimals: 0.0117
